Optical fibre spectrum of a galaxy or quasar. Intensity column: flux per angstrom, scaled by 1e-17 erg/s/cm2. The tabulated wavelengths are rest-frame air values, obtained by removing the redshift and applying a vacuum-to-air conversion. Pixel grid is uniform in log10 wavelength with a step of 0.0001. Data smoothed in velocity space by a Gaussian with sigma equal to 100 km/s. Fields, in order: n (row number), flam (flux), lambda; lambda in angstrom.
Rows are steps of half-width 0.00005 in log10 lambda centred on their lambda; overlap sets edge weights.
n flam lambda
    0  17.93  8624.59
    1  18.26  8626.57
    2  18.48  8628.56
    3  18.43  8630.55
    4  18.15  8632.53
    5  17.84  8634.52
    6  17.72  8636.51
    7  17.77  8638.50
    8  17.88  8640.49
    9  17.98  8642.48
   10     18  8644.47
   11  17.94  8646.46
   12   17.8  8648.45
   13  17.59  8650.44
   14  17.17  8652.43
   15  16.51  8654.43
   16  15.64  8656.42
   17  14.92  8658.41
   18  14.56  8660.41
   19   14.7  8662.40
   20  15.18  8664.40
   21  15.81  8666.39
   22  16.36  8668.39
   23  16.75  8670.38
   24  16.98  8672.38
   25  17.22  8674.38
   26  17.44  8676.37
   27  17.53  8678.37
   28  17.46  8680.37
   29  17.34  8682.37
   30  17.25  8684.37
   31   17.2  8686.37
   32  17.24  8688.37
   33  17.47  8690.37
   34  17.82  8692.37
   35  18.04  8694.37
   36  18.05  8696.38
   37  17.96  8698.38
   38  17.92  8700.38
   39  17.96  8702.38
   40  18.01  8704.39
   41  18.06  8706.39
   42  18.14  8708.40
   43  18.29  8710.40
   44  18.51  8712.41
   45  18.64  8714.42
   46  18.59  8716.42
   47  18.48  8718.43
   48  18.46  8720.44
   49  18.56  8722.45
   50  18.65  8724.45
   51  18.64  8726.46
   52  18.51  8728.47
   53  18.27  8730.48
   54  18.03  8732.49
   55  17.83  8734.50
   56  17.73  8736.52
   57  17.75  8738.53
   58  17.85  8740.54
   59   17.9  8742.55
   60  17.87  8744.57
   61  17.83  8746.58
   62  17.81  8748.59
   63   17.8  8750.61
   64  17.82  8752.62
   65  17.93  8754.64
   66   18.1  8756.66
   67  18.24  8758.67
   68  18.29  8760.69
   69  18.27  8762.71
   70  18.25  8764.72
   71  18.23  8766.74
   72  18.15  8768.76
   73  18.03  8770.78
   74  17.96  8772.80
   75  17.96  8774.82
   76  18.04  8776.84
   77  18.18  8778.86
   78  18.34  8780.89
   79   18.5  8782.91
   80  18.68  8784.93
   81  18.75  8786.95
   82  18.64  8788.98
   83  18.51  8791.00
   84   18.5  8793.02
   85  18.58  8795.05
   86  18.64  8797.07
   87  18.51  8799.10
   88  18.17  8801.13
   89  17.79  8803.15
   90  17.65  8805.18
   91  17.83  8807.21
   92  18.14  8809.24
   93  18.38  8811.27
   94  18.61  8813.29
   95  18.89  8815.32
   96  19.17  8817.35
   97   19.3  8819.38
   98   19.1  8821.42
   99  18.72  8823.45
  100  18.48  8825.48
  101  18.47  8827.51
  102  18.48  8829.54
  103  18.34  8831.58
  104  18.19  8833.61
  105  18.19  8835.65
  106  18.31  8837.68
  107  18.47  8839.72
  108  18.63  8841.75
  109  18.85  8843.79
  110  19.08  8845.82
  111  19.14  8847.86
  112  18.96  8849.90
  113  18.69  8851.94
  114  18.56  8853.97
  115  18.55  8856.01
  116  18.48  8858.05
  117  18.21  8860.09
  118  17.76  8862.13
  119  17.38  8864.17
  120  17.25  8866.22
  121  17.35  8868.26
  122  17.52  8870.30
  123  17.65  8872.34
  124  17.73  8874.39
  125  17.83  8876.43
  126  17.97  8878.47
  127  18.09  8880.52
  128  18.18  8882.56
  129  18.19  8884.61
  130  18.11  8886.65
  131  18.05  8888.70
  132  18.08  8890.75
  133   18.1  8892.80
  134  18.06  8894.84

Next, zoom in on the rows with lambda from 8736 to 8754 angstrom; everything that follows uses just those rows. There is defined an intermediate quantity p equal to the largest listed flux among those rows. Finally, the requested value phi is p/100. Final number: 0.179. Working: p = 17.9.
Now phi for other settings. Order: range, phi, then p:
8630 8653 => 0.184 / 18.43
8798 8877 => 0.193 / 19.3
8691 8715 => 0.186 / 18.64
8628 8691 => 0.185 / 18.48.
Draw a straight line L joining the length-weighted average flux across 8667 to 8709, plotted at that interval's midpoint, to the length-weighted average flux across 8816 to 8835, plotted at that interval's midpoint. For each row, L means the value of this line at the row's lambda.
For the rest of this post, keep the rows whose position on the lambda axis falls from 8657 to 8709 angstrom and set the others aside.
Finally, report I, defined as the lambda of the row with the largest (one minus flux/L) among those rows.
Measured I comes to 8660.41 angstrom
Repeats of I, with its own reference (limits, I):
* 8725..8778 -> 8774.82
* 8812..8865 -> 8864.17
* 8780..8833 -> 8805.18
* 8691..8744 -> 8736.52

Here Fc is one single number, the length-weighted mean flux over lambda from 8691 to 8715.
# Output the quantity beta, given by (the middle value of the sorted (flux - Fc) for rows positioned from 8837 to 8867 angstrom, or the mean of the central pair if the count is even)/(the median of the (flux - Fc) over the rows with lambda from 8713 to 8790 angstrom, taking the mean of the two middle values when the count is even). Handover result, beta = 4.1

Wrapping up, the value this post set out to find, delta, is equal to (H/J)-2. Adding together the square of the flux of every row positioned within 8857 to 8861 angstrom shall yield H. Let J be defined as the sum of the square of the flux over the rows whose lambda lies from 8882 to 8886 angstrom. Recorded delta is -1.0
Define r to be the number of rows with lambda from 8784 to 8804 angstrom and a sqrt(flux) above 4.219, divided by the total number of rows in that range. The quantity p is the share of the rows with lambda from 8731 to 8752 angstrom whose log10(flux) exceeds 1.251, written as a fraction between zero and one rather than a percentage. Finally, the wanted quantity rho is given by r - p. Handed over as 0.30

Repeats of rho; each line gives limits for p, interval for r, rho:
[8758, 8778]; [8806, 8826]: 0.00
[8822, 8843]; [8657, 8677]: -1.00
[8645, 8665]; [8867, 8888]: 0.50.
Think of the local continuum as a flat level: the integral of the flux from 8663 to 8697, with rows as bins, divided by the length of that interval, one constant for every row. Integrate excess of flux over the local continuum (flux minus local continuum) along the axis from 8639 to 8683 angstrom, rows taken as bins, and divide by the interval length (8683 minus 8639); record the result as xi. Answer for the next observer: -0.3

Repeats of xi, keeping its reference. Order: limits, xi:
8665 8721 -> 0.6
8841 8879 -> 1.1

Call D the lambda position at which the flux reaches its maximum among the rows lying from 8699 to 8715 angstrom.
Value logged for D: 8714.42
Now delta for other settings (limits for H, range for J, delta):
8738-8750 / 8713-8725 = -1.1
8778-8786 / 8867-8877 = -1.1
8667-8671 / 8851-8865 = -1.8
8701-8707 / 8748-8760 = -1.5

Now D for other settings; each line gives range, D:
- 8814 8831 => 8819.38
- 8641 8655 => 8644.47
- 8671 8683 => 8678.37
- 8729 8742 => 8730.48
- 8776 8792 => 8786.95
